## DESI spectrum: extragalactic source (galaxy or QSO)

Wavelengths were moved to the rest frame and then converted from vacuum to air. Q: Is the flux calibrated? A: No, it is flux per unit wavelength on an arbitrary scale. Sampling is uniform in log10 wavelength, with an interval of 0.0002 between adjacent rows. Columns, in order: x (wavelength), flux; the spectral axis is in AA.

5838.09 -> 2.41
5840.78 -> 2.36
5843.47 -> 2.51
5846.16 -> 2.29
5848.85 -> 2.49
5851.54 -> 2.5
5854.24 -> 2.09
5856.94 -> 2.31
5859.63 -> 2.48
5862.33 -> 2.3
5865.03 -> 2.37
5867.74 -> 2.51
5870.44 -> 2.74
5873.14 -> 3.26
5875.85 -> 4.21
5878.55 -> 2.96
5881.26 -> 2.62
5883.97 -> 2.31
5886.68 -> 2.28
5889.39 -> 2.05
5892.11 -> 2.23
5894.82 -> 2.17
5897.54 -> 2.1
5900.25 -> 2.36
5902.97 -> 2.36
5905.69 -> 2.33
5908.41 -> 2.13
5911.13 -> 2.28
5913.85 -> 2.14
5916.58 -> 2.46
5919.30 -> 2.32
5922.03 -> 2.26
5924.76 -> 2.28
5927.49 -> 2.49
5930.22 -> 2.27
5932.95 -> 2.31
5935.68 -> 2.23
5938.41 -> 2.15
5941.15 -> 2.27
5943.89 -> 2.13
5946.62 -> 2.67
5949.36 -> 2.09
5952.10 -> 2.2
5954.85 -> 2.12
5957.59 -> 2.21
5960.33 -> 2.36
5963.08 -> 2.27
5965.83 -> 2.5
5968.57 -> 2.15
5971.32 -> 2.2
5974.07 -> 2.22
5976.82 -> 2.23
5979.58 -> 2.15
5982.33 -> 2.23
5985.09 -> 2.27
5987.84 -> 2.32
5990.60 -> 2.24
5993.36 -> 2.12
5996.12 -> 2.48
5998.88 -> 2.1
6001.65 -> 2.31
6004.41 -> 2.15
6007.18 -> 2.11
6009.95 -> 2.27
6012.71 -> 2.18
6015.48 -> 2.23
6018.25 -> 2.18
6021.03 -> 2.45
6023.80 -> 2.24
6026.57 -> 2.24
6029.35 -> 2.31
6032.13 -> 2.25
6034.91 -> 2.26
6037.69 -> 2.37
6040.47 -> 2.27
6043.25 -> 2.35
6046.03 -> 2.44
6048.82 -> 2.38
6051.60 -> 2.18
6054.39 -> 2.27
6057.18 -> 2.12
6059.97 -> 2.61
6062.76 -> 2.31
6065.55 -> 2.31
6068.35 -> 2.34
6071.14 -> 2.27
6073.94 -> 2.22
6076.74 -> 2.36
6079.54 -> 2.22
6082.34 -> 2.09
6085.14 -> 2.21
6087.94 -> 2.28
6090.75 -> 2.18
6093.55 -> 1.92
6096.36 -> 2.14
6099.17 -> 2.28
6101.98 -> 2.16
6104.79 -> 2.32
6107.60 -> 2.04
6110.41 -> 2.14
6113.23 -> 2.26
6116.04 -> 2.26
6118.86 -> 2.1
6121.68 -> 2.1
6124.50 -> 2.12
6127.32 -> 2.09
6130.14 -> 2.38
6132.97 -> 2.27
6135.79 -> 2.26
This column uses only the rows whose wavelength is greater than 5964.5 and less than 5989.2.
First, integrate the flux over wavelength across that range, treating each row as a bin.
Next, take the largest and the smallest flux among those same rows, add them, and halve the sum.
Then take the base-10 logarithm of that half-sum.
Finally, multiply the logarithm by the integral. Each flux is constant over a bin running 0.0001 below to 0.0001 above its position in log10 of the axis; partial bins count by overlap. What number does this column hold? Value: 20.4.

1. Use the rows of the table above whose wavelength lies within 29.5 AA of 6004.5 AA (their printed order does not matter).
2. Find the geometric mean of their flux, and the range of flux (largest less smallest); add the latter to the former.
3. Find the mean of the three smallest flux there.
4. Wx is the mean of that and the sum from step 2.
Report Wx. 2.36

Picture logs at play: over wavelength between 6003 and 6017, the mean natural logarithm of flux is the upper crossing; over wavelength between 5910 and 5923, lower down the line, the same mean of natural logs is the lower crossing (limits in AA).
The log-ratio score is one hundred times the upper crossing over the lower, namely 94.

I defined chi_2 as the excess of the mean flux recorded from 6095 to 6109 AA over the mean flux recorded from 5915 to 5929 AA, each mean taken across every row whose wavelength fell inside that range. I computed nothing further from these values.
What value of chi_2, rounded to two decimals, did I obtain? -0.17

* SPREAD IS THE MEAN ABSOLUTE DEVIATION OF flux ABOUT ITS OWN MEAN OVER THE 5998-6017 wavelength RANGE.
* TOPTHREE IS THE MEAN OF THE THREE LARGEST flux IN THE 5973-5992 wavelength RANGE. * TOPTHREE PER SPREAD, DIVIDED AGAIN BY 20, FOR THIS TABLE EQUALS 1.7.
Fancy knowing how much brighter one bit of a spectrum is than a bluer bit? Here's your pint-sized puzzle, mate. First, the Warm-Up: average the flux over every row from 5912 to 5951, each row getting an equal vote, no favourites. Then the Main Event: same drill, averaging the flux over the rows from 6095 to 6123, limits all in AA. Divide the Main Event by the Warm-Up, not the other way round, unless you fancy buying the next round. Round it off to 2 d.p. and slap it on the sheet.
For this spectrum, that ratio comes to 0.95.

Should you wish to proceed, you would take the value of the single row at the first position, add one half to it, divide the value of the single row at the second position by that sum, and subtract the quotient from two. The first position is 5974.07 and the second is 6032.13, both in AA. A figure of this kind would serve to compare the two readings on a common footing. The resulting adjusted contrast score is 1.17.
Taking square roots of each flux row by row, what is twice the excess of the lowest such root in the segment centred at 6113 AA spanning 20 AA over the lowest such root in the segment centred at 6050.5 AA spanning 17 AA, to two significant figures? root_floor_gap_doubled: -0.055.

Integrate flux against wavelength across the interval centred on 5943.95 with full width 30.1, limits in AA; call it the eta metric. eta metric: 67.5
